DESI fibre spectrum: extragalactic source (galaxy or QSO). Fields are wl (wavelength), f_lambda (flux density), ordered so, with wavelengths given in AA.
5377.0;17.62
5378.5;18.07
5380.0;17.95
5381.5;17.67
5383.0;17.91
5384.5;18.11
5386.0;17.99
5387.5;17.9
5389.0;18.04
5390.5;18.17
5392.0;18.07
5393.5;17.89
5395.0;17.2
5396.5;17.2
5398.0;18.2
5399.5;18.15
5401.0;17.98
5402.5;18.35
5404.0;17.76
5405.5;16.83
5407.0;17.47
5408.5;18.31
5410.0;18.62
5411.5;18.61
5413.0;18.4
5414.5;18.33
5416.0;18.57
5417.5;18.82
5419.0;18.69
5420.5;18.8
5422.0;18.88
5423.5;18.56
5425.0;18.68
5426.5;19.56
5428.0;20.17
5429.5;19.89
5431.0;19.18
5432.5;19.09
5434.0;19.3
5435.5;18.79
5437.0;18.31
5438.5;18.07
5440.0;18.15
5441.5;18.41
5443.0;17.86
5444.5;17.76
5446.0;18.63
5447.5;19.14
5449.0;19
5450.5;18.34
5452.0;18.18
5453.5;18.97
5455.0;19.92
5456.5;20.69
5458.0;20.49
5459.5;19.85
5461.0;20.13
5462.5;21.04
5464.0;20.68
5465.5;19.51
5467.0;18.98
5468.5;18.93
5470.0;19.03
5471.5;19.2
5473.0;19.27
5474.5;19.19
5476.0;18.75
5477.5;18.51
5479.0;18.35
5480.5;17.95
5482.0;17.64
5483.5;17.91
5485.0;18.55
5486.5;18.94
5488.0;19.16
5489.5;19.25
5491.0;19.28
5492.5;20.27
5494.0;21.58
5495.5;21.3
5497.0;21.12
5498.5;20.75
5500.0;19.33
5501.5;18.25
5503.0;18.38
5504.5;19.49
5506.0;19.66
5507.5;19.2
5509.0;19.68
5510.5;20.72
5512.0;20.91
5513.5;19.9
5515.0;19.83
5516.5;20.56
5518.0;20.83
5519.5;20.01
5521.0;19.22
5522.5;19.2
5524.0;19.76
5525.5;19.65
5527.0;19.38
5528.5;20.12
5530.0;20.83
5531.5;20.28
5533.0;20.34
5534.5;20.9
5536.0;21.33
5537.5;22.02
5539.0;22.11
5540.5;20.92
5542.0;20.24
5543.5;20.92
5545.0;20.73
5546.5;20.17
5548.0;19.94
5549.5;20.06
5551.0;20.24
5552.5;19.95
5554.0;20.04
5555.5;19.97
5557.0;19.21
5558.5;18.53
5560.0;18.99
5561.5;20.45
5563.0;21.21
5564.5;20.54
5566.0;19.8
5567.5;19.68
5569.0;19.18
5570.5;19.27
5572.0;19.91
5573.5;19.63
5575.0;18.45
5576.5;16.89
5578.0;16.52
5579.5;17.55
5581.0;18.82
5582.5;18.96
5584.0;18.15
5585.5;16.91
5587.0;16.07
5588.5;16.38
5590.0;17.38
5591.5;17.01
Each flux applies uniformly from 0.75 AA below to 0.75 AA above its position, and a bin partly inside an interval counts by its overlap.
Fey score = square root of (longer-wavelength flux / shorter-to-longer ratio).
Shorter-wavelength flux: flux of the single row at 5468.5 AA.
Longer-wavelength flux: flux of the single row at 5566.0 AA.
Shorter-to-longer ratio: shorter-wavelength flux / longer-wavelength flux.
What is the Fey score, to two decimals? 4.55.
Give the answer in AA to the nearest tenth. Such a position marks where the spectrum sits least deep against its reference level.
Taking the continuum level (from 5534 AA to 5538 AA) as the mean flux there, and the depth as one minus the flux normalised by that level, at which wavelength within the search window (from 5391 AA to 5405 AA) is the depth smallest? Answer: 5402.5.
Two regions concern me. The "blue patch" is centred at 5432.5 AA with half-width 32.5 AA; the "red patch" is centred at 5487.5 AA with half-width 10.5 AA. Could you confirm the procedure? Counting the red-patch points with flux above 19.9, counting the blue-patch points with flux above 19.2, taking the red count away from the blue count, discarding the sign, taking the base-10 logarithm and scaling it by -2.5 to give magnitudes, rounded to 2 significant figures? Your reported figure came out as -2.1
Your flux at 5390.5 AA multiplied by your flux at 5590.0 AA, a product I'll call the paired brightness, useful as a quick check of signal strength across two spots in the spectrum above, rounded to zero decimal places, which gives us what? 316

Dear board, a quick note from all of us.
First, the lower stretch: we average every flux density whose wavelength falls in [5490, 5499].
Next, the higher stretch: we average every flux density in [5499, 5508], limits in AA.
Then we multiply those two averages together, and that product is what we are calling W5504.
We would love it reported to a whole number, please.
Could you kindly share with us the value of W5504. 395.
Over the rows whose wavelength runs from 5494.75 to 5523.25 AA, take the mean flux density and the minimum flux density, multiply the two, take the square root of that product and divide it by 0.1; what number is 191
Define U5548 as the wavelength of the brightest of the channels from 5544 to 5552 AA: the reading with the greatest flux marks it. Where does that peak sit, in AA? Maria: 5545.0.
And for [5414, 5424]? 5422.0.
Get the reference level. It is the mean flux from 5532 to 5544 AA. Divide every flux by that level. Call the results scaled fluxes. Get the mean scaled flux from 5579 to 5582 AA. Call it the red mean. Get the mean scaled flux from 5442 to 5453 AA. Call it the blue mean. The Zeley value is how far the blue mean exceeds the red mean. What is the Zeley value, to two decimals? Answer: 0.01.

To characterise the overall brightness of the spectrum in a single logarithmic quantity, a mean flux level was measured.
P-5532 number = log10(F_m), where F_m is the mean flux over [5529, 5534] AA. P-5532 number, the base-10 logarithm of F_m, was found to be 1.311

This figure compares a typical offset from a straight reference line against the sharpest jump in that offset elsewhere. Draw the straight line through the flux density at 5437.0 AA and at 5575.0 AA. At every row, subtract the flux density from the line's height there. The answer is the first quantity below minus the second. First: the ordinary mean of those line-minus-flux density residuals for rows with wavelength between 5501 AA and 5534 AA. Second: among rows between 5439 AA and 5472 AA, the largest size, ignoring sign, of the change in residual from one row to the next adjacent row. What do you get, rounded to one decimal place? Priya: -2.6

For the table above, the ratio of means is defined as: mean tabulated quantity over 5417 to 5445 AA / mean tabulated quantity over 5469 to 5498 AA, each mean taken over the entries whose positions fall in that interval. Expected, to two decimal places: 0.98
